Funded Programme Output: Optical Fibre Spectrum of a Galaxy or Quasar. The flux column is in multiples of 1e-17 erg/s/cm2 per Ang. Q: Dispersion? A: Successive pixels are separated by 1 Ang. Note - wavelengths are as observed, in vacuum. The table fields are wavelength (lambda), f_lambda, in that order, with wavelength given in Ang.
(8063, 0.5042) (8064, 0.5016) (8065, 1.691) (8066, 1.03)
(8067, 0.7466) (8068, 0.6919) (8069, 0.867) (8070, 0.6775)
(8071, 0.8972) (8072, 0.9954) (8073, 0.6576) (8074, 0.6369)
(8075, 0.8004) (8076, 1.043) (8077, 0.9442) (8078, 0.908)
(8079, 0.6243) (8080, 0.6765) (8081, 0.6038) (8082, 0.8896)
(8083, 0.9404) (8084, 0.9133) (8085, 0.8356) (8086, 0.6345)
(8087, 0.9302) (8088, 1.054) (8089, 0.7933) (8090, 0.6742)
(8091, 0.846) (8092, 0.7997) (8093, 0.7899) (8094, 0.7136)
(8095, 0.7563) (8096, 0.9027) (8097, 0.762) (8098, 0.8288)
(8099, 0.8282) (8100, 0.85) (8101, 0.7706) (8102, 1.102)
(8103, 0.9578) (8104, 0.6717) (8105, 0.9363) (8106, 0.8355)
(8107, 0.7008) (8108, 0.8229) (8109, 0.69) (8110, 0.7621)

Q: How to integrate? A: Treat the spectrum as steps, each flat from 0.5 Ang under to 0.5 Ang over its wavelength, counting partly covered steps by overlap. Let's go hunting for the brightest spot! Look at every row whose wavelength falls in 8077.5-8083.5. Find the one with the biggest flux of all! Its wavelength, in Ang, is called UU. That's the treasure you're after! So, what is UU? 8083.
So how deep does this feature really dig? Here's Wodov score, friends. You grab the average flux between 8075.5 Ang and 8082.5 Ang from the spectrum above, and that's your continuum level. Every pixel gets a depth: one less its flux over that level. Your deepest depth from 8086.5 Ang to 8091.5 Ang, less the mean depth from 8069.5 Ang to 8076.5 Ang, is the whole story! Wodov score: 0.17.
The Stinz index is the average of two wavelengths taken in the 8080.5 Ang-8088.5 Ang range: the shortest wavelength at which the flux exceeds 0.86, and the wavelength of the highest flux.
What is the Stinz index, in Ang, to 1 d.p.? 8085.0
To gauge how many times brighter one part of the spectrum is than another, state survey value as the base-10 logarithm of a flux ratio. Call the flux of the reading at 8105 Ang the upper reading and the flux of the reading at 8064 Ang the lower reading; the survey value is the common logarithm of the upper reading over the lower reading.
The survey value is 0.27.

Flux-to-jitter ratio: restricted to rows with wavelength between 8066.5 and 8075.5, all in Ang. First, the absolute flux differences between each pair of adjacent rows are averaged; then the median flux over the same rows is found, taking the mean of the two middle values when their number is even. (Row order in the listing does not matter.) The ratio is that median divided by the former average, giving 5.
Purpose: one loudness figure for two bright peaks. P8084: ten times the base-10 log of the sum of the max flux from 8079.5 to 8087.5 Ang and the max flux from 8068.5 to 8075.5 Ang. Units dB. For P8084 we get 2.87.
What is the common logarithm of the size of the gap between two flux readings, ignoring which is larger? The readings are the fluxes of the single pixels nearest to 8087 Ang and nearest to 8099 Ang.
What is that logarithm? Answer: -1.0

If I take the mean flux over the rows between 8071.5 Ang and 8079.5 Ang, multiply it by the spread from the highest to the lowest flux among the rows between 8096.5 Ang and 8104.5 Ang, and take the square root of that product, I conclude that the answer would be 0.60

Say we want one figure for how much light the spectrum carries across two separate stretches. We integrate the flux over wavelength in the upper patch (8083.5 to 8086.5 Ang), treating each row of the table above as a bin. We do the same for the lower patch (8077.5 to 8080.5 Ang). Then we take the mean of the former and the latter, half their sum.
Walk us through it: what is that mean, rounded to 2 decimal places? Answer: 2.30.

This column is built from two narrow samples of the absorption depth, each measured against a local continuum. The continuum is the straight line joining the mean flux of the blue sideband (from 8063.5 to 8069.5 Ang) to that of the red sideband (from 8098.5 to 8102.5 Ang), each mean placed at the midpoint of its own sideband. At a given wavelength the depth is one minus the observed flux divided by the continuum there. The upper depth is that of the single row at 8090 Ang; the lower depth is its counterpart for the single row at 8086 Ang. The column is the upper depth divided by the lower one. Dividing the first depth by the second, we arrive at 0.8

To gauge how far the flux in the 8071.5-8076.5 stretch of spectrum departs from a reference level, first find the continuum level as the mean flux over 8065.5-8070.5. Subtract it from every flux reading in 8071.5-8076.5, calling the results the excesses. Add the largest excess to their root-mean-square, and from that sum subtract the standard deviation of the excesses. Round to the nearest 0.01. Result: 0.24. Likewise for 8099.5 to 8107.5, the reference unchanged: 0.31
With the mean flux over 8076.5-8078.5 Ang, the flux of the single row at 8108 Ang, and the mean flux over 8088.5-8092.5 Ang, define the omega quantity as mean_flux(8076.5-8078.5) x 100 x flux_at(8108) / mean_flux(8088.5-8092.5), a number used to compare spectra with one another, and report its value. 98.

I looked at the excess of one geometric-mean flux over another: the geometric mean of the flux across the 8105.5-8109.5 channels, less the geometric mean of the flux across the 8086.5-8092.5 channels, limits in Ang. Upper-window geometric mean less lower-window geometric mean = -0.08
